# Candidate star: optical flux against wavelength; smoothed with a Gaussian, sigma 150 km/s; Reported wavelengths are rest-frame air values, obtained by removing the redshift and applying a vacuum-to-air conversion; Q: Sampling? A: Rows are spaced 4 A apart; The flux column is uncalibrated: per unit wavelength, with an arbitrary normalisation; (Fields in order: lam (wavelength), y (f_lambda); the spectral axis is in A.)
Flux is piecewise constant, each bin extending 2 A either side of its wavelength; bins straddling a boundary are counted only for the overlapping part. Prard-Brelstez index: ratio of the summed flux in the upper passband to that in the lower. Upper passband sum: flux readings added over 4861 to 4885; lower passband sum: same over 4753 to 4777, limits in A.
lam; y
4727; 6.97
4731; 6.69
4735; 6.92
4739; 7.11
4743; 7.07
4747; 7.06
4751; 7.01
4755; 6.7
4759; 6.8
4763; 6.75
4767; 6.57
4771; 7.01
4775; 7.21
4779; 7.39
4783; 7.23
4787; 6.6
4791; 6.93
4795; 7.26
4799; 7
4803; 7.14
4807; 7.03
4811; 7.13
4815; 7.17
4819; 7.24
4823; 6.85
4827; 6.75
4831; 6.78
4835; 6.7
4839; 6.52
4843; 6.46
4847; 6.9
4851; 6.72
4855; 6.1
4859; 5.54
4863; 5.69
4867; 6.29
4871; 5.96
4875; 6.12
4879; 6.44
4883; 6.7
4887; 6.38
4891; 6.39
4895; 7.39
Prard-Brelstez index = 0.91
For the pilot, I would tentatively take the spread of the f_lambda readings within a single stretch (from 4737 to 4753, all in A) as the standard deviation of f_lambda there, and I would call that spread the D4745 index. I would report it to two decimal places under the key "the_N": 0.04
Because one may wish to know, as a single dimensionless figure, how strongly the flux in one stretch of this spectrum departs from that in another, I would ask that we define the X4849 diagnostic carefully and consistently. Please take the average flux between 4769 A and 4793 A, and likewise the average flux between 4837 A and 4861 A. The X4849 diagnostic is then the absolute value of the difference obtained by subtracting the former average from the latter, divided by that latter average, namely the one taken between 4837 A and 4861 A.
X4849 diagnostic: 0.11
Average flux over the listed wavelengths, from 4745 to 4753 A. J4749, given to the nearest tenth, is 7.0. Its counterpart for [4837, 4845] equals 6.5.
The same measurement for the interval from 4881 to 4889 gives 6.5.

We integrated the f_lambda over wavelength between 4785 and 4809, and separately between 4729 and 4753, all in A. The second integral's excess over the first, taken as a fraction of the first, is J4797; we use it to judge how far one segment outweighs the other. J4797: 0.00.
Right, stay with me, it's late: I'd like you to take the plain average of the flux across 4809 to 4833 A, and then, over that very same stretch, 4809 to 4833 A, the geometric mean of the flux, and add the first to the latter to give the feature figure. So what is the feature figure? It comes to 14.0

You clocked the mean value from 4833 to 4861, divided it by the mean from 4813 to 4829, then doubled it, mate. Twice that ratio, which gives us 1.83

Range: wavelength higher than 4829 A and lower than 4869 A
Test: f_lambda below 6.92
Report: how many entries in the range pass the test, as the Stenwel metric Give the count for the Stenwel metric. 10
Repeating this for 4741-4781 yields 4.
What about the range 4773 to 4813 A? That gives 1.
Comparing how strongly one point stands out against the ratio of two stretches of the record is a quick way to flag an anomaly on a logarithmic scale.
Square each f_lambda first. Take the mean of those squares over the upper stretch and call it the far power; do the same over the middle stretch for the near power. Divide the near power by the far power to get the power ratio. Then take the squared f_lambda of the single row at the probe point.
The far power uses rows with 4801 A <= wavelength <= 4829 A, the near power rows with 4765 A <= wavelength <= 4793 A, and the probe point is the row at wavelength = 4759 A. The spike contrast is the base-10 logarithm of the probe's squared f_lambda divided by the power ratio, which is 1.67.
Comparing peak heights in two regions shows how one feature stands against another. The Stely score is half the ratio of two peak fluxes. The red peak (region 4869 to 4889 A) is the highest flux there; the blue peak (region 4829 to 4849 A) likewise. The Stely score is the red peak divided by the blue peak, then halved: 0.49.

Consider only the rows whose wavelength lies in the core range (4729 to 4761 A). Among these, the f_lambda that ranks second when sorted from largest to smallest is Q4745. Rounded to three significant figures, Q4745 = 7.07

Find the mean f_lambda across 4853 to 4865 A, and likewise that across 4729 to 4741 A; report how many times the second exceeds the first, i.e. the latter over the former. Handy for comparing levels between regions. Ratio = 1.20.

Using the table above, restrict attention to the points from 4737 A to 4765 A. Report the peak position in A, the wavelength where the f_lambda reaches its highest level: 4739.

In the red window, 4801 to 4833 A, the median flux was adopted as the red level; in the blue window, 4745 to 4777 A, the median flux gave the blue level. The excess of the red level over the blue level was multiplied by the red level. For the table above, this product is 1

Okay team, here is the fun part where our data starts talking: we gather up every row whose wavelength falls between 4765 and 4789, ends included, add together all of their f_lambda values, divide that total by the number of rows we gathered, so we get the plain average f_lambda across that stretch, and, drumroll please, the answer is 7.00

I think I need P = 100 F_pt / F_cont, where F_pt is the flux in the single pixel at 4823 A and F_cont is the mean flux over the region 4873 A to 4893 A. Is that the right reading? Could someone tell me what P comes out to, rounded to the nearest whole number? 107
